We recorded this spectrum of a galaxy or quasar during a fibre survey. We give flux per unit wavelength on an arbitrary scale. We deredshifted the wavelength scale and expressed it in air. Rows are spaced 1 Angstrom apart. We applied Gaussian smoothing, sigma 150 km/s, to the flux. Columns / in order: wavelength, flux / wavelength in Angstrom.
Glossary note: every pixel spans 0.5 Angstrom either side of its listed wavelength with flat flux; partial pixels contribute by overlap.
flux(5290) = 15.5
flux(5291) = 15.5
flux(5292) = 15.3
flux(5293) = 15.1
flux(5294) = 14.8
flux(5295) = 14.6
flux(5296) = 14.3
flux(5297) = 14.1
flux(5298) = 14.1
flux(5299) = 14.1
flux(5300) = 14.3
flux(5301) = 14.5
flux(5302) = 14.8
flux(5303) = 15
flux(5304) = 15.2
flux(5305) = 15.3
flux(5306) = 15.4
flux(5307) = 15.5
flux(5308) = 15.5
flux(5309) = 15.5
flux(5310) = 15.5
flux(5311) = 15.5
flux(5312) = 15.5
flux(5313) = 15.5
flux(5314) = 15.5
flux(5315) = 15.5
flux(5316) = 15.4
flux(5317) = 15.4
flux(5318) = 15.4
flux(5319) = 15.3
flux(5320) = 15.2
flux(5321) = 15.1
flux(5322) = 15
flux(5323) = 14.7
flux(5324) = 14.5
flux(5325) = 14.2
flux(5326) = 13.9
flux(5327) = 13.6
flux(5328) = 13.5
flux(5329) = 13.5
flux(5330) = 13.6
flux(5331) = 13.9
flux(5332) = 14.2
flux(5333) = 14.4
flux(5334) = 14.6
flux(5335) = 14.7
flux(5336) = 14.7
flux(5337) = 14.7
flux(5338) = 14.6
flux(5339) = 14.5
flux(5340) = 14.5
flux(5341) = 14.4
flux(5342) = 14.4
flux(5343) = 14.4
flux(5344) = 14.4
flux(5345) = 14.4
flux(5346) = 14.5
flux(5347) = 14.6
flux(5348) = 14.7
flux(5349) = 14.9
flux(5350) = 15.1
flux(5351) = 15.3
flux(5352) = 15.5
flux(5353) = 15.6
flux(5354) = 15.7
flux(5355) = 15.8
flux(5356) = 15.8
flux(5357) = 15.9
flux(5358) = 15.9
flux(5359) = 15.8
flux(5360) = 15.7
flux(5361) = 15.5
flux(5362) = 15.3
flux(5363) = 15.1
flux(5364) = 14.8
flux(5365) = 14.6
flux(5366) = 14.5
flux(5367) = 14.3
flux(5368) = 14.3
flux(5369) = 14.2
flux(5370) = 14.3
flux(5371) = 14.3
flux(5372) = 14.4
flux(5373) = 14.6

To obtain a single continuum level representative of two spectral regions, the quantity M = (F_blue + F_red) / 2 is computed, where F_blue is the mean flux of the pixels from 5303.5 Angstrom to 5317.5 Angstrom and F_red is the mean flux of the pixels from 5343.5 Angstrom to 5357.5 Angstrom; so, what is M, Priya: 15.30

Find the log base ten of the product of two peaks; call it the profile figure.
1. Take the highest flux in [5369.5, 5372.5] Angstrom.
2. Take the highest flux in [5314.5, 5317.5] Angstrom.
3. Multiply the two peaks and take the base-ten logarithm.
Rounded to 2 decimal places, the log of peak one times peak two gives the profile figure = 2.35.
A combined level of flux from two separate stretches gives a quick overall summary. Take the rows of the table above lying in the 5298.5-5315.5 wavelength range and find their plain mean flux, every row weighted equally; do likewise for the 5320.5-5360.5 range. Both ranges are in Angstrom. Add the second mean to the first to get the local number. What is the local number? 29.9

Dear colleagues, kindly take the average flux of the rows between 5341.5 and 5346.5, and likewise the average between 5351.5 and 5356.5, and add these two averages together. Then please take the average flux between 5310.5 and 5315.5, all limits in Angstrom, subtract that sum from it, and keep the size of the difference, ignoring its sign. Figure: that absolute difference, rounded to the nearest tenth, 14.6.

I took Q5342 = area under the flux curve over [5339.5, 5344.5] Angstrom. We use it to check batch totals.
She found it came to 72.1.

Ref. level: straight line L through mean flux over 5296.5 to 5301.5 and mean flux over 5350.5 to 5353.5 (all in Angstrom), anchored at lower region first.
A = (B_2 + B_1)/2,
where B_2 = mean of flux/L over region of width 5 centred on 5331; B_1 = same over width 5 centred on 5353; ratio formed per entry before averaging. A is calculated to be 0.97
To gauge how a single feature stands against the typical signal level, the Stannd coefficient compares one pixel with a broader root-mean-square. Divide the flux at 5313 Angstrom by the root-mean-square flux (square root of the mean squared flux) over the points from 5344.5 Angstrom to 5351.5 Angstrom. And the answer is 1.05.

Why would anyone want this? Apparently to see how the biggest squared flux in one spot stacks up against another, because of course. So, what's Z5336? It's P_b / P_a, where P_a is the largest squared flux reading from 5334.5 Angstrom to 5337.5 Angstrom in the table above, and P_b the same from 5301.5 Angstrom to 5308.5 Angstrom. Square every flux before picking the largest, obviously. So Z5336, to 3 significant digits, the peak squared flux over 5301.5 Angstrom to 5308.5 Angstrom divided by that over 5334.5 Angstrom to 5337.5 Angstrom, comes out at 1.11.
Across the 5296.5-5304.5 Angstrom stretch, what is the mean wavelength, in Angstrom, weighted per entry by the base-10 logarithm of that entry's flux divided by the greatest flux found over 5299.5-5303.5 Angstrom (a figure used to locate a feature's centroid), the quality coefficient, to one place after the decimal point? 5298.6 Angstrom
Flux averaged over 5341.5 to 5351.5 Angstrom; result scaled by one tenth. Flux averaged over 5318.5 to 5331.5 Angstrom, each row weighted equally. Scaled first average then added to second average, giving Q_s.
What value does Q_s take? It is 15.8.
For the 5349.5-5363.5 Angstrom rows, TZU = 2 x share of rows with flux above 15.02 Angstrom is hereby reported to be 2.0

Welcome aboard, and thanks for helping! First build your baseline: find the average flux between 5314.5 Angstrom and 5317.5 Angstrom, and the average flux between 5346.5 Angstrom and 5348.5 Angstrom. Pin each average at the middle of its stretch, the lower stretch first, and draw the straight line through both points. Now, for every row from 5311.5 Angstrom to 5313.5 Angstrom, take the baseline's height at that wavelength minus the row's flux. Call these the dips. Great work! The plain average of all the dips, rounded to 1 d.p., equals 0.0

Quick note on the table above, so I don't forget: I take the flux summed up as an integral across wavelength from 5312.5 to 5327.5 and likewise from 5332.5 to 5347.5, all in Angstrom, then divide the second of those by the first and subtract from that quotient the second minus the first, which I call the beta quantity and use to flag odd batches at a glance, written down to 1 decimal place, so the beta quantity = 7.4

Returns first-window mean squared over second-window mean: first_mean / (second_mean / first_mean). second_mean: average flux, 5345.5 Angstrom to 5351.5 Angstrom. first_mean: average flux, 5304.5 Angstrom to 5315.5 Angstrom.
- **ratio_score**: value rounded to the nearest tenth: 16.1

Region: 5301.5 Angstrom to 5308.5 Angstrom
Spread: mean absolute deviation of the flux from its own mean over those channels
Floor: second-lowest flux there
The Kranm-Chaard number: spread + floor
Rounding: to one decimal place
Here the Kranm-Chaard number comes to 15.2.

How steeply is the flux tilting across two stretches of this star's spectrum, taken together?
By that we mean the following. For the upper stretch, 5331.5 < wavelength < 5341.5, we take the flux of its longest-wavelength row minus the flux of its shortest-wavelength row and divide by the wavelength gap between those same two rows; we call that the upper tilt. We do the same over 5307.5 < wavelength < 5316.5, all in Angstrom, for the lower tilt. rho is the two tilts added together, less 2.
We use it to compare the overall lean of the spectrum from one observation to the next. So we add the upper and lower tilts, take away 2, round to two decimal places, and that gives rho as -1.99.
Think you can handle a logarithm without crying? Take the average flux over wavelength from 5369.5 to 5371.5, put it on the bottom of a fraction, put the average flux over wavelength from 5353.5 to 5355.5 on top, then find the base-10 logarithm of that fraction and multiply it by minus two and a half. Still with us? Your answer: -0.10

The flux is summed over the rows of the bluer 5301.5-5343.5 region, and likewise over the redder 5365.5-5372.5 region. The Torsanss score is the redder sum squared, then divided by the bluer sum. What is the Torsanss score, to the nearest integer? 16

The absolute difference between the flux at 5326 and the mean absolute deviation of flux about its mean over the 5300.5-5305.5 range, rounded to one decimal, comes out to 13.7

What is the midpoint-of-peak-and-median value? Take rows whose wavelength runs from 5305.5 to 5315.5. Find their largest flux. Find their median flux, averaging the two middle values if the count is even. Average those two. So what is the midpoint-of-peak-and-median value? 15.50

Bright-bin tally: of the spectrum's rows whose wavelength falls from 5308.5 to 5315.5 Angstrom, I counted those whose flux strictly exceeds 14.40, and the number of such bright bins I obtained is 7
